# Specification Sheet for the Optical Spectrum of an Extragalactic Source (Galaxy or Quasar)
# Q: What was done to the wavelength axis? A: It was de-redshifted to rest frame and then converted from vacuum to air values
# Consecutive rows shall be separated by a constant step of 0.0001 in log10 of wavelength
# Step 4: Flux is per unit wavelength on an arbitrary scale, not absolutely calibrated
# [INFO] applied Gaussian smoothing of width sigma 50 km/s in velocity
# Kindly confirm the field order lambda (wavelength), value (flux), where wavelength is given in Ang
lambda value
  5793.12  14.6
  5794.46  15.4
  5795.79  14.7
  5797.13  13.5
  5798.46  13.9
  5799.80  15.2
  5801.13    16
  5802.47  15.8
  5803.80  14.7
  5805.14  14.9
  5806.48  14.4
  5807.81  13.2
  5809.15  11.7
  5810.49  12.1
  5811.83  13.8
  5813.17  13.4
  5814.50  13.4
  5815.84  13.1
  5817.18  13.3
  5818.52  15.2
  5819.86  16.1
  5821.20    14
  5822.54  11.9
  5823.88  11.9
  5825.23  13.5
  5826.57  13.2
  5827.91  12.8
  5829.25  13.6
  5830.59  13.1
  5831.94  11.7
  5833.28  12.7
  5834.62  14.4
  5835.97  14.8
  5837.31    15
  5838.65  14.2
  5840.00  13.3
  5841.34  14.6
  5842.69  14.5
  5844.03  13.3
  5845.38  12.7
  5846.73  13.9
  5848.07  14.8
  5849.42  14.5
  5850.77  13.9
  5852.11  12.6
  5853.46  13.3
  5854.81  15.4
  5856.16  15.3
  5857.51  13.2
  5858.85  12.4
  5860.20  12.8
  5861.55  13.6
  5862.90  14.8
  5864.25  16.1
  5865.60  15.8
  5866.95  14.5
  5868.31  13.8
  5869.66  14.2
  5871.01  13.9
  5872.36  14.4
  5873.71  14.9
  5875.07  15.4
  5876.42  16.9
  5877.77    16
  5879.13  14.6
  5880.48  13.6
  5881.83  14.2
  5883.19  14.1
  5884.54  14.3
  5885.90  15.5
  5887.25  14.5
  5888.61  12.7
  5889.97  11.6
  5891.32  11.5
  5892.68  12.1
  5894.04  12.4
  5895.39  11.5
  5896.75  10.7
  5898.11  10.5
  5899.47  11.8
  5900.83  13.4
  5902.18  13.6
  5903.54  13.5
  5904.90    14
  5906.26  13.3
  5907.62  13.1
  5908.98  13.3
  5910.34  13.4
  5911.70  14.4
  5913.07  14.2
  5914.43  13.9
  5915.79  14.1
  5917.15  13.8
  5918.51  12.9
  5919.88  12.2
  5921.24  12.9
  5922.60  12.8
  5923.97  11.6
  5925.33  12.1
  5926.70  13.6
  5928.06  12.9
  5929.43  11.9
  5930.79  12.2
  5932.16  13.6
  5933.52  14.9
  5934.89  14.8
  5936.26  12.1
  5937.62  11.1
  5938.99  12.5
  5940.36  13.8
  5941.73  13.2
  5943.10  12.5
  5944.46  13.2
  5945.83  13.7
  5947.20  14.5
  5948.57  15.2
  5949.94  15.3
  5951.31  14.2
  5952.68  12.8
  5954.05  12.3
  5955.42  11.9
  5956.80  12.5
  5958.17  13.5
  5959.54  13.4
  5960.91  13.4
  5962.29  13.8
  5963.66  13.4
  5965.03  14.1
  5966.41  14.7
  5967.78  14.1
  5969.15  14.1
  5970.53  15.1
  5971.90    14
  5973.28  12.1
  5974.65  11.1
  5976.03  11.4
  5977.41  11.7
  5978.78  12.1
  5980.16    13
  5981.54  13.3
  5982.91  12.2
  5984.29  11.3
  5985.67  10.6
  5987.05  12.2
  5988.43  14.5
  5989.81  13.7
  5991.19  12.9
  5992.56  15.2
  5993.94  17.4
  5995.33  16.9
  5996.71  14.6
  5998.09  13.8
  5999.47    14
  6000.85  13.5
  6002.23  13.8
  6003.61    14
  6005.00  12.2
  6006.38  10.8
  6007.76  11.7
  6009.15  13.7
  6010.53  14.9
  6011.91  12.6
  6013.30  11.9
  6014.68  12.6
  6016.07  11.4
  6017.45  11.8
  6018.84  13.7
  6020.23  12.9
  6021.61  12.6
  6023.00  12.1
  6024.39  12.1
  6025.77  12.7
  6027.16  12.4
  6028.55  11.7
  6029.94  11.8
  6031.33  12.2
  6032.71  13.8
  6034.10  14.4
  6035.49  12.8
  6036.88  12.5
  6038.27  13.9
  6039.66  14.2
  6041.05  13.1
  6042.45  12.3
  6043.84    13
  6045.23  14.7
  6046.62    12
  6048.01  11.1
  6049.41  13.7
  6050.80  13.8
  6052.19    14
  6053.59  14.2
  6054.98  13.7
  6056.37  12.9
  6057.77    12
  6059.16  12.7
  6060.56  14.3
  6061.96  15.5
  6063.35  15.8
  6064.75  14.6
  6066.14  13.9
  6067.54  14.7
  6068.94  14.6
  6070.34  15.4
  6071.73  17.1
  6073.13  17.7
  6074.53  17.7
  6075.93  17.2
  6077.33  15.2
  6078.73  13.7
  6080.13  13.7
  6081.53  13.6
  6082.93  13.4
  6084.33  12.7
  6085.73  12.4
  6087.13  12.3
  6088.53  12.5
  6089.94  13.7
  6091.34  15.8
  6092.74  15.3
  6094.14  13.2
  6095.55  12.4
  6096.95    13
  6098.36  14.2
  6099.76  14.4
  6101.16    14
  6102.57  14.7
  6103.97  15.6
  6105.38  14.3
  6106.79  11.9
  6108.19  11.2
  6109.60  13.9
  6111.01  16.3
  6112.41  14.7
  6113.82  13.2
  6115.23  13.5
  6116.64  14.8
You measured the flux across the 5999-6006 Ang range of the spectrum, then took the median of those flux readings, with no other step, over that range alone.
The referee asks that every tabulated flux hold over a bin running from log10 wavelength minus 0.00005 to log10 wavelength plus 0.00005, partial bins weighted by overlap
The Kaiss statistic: 13.8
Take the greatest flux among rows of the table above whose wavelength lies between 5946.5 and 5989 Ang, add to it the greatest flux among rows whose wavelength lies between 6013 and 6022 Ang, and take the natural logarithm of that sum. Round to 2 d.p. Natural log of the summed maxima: 3.37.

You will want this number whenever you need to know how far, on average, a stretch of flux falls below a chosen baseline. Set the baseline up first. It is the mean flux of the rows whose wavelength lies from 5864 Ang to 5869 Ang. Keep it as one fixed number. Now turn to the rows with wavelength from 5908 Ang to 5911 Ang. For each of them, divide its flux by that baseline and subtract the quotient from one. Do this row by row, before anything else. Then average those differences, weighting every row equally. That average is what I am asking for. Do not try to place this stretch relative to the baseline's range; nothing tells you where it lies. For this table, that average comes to 0.11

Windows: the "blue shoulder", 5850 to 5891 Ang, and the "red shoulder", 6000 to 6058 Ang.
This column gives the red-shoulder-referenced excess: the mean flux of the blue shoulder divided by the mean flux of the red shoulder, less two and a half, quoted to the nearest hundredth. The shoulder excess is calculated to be -1.39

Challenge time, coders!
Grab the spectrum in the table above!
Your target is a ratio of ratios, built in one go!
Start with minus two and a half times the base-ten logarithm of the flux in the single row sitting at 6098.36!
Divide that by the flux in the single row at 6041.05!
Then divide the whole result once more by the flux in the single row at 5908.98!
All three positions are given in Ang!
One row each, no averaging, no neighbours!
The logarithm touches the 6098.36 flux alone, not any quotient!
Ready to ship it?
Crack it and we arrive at -0.017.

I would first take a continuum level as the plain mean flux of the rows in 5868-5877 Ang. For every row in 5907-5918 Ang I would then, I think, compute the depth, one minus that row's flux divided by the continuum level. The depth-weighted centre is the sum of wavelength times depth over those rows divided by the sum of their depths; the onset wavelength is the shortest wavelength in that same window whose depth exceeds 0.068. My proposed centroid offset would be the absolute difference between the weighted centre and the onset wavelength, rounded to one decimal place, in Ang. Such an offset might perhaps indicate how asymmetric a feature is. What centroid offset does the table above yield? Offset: 3.9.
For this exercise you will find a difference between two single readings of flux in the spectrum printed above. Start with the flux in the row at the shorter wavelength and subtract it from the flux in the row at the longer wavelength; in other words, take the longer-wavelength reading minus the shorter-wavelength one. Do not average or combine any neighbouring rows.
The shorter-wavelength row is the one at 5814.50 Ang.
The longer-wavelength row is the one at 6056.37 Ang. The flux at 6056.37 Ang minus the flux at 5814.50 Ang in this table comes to -0.50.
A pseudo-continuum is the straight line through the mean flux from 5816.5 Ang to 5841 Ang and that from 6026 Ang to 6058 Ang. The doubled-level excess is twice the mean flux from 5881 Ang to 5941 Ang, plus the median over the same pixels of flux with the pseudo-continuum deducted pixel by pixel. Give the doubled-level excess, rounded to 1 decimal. 25.9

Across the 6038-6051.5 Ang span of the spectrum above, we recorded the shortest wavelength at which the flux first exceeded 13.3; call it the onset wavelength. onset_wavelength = 6038.27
